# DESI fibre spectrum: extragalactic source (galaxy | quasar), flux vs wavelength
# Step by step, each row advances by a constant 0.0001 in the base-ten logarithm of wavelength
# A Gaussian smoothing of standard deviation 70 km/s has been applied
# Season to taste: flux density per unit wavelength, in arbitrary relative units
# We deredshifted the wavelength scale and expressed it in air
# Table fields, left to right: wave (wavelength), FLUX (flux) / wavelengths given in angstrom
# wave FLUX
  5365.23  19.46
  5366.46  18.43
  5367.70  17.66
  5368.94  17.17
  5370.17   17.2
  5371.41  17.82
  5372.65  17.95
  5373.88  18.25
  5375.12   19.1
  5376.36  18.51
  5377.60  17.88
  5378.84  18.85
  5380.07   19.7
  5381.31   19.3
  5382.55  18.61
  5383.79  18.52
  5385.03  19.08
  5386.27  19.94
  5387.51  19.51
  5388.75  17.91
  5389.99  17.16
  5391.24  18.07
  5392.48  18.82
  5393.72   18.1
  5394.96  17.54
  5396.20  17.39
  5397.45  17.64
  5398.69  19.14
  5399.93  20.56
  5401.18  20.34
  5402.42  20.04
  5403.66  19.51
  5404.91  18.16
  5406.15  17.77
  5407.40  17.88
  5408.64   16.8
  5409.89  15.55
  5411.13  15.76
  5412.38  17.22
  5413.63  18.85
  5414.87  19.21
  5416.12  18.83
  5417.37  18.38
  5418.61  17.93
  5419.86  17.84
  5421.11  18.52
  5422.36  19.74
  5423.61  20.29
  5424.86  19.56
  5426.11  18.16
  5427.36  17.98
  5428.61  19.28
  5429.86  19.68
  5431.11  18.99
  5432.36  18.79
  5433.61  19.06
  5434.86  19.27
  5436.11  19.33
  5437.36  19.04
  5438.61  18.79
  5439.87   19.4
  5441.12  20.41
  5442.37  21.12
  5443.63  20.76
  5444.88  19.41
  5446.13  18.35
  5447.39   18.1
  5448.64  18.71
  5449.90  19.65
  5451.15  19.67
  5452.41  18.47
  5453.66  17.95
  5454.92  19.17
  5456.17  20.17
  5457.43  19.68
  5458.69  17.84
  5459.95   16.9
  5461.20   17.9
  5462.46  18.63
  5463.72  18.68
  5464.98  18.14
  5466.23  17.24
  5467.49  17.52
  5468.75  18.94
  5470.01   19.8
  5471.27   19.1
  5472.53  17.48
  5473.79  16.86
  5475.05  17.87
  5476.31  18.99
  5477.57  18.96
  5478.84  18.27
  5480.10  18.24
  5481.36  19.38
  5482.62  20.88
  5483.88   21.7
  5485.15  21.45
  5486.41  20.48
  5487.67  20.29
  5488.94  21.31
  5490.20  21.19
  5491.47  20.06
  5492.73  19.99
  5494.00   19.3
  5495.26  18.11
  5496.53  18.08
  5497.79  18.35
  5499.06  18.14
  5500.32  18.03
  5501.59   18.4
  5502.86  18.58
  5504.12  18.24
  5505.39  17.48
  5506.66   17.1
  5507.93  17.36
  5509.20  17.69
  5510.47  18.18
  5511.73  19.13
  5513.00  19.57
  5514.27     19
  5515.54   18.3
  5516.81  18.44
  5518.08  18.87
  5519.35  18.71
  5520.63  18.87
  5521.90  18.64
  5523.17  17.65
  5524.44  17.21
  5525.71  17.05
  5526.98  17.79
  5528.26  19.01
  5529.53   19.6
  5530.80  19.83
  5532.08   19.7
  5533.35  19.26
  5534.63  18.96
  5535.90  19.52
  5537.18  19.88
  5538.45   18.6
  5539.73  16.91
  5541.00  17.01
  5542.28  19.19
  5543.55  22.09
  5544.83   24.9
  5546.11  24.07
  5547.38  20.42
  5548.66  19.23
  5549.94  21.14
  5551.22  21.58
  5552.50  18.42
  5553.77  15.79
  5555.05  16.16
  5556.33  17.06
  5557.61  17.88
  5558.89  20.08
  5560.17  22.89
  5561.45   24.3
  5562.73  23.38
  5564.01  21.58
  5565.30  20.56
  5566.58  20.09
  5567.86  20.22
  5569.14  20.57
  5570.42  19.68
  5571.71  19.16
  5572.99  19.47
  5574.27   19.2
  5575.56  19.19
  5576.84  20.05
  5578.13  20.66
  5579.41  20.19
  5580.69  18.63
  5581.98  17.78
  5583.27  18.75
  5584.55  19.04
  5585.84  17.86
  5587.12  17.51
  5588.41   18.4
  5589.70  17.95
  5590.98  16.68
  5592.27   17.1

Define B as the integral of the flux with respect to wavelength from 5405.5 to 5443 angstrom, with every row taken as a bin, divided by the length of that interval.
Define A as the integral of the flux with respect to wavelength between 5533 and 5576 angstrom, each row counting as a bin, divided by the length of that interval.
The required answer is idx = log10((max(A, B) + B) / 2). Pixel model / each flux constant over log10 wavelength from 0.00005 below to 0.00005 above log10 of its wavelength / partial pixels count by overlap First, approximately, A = 20.0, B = 18.6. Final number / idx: 1.29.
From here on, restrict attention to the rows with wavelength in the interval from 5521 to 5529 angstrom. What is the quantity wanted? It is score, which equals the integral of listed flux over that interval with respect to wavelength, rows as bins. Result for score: 144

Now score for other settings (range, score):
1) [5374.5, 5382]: 142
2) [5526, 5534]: 153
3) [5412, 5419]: 129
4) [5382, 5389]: 133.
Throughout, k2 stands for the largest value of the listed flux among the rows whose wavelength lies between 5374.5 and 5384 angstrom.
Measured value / 19.7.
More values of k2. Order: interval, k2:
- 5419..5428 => 20.29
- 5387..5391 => 19.51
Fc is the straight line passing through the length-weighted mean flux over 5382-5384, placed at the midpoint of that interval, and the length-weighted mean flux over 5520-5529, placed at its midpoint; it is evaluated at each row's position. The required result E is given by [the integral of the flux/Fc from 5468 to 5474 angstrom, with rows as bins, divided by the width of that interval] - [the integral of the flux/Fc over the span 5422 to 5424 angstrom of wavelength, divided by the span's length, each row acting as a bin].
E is -0.07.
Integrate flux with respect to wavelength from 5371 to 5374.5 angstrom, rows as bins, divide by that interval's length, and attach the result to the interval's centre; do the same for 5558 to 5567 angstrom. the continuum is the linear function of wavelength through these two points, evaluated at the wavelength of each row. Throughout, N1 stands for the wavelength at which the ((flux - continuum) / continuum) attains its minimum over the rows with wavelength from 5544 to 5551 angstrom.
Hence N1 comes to 5548.66 angstrom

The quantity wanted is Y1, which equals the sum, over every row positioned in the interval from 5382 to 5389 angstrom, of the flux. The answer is 114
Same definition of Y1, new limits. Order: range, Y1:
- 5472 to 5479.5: 108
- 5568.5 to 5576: 117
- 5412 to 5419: 110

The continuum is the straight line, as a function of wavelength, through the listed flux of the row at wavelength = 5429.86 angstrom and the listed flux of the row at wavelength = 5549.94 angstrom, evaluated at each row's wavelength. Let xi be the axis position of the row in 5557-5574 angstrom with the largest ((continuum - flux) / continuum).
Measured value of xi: 5557.61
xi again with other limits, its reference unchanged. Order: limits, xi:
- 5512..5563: 5553.77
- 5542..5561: 5553.77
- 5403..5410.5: 5409.89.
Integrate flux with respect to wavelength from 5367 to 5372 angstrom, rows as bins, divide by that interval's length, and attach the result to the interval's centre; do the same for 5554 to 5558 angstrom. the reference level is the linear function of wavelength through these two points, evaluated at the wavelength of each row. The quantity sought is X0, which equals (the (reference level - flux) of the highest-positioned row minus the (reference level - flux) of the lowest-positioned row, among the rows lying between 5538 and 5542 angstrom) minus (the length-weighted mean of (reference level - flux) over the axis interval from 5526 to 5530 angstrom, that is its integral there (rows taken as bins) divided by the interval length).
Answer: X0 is 3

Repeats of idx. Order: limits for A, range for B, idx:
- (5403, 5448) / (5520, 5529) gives 1.26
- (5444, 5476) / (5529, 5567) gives 1.30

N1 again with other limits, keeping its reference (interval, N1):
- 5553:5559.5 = 5553.77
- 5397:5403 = 5397.45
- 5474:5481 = 5475.05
